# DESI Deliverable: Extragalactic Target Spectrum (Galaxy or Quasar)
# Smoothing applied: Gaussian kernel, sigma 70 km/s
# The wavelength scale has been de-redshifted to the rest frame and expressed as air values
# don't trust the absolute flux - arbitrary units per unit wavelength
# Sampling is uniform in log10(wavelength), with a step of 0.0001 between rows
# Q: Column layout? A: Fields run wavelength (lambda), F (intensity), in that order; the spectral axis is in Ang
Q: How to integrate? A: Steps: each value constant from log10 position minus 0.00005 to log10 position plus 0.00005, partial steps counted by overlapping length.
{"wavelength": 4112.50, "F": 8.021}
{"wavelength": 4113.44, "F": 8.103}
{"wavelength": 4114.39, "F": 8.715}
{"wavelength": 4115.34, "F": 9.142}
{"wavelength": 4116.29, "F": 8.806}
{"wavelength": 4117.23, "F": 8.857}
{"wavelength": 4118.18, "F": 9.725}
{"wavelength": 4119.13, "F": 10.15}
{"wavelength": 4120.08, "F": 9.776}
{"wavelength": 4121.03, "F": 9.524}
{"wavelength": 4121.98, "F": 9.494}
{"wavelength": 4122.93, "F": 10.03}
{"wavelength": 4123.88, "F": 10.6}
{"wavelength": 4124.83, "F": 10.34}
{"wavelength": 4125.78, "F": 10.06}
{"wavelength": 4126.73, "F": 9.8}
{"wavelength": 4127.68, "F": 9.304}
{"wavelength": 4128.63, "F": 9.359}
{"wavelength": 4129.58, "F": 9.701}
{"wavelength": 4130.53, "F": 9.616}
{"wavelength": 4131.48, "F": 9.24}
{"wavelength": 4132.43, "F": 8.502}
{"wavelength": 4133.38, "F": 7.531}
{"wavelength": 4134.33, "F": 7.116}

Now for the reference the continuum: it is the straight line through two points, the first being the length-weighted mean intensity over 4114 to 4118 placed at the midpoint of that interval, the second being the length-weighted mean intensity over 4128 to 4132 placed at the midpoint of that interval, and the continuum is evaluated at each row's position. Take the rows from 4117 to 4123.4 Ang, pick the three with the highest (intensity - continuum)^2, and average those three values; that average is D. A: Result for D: 0.78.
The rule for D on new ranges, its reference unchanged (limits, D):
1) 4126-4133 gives 0.47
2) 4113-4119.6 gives 0.74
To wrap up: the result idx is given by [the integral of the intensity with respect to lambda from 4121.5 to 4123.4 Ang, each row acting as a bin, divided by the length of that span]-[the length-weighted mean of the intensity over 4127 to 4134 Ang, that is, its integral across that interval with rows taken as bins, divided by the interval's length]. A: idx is 0.72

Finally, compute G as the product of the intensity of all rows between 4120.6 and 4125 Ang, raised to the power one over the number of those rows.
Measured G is 10.0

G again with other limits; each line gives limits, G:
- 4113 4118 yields 8.7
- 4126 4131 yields 9.6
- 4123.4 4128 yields 10.0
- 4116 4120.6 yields 9.4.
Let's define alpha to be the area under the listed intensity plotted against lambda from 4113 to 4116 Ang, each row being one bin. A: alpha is 26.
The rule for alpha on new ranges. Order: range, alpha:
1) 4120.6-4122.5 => 18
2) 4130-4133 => 27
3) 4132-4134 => 16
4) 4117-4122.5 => 53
